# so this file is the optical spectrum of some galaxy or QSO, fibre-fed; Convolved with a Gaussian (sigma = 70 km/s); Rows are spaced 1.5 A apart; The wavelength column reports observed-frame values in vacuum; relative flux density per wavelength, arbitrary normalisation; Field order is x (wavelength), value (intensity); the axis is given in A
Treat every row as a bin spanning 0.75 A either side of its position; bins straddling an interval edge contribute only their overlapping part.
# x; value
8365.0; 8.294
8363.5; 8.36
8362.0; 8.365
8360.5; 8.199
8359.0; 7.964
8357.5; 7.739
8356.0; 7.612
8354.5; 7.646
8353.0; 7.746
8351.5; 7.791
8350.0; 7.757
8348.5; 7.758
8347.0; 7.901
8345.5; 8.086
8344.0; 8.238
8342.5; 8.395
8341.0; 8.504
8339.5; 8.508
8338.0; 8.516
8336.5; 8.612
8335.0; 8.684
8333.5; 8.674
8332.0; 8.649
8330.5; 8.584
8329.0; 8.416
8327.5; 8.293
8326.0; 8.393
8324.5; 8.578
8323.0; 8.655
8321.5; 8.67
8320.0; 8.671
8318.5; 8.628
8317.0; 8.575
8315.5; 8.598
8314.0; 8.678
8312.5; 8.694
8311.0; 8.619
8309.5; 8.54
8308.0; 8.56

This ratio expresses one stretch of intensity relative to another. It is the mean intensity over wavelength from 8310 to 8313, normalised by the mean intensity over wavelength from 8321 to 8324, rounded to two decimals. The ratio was 1.00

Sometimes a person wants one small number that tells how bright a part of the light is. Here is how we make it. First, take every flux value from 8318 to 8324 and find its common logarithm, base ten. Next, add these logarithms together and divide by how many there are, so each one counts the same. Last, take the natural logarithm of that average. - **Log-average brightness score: -0.065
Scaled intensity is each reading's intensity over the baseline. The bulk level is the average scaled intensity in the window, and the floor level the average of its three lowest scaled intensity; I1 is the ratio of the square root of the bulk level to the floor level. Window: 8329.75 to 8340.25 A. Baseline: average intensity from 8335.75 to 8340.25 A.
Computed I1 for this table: 1.00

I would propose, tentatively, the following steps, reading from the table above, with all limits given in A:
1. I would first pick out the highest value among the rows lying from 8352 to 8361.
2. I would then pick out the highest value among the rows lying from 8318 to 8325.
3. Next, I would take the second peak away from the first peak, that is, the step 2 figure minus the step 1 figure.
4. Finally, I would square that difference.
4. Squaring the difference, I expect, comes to 0.223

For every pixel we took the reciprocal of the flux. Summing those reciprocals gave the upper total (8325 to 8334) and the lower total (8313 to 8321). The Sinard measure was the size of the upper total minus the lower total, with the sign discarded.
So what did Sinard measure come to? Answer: 0.13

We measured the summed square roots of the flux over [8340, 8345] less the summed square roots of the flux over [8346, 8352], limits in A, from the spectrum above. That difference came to -2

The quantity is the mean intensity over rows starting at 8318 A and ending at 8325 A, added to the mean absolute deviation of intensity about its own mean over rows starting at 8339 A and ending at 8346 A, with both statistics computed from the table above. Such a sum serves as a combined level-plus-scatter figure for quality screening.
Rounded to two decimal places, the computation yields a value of 8.79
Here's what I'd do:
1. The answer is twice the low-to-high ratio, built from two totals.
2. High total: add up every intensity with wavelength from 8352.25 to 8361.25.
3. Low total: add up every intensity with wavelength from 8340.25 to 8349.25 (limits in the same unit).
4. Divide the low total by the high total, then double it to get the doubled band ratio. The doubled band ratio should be 2.08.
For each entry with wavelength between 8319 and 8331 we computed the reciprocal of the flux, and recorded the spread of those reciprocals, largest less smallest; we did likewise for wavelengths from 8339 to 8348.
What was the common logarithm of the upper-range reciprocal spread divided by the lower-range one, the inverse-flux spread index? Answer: 0.23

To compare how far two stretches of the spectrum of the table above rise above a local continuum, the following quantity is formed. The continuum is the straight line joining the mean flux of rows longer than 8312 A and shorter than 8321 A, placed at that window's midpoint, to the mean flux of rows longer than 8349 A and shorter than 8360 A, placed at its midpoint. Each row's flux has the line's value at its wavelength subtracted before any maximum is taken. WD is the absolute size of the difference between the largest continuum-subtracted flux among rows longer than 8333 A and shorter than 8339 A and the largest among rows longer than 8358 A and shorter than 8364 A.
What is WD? 0.34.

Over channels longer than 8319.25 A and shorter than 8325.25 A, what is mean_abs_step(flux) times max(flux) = 0.27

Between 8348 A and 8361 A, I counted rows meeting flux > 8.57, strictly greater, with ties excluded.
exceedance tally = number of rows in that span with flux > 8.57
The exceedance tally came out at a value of 0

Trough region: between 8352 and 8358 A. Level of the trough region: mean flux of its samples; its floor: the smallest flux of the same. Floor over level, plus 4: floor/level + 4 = 4.99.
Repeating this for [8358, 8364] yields 4.97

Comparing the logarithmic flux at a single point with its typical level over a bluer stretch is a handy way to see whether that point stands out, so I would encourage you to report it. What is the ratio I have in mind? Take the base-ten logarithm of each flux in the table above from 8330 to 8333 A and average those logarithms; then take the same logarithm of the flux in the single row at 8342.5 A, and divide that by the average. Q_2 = 0.988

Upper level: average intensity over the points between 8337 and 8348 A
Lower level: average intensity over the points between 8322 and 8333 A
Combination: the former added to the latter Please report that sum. 16.82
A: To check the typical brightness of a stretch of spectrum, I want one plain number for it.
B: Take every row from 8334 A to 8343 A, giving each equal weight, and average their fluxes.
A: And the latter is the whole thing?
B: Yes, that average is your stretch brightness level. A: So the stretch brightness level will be 8.54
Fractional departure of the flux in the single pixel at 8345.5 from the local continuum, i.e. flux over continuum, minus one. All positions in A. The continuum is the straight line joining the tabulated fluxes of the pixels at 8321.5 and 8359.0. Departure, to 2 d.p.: -0.02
